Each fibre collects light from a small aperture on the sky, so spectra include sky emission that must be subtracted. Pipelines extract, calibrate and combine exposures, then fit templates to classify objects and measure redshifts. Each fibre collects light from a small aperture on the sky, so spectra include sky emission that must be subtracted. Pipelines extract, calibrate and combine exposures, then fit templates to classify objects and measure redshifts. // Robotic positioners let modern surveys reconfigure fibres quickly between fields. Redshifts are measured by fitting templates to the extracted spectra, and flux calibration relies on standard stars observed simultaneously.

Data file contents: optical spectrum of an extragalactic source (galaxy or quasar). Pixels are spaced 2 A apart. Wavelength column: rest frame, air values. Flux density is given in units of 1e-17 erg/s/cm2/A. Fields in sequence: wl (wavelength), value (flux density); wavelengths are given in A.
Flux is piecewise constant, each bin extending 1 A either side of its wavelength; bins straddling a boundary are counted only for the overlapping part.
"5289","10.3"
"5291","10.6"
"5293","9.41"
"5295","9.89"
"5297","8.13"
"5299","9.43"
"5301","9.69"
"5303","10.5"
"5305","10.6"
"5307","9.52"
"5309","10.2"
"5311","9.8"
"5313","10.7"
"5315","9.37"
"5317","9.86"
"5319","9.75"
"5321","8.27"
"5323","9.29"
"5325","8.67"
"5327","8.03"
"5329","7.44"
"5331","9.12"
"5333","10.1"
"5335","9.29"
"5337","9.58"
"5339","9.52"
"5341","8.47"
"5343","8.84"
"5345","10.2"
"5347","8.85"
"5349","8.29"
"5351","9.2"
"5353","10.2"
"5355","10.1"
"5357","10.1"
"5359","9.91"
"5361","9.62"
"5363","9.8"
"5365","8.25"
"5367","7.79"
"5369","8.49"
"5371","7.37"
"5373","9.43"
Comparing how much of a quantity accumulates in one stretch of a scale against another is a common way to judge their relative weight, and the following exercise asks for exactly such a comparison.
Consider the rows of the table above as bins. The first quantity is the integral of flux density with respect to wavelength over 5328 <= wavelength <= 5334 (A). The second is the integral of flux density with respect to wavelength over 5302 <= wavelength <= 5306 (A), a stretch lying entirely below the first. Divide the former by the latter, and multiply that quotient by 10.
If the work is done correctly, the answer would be 13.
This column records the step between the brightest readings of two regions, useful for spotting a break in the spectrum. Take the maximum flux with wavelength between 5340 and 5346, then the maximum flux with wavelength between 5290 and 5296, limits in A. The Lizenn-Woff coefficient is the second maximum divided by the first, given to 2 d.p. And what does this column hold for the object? 1.04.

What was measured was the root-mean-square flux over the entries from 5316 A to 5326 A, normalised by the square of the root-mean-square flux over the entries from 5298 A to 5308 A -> 0.093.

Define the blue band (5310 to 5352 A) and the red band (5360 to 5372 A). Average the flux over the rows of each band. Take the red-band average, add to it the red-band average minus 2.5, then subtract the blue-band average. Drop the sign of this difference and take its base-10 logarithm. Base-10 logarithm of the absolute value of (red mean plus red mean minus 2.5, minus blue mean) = 0.735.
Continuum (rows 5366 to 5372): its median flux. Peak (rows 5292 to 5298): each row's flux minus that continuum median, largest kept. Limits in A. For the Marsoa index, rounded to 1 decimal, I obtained 2.1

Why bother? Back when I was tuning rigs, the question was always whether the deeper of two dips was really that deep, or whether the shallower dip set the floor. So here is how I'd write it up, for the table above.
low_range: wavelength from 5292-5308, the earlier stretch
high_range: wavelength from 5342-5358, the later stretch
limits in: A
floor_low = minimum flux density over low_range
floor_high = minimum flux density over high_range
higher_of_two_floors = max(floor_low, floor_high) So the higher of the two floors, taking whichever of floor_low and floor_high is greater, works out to 8.3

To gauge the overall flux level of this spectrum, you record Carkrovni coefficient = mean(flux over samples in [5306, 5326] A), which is 9.54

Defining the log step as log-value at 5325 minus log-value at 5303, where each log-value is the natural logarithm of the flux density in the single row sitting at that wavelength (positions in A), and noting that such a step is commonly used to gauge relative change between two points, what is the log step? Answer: -0.19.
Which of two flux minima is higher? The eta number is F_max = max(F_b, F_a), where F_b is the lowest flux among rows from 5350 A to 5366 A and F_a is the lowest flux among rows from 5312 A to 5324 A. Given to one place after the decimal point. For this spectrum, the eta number 8.3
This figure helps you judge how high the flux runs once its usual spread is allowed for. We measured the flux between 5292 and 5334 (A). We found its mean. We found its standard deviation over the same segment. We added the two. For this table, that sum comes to 10.3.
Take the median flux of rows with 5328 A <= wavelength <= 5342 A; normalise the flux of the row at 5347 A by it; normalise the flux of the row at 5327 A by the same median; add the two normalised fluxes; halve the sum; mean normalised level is 0.91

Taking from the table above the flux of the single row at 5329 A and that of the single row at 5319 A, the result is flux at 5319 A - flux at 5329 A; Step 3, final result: 2.3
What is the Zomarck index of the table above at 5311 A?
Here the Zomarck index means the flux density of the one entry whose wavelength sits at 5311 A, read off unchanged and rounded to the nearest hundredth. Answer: 9.80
